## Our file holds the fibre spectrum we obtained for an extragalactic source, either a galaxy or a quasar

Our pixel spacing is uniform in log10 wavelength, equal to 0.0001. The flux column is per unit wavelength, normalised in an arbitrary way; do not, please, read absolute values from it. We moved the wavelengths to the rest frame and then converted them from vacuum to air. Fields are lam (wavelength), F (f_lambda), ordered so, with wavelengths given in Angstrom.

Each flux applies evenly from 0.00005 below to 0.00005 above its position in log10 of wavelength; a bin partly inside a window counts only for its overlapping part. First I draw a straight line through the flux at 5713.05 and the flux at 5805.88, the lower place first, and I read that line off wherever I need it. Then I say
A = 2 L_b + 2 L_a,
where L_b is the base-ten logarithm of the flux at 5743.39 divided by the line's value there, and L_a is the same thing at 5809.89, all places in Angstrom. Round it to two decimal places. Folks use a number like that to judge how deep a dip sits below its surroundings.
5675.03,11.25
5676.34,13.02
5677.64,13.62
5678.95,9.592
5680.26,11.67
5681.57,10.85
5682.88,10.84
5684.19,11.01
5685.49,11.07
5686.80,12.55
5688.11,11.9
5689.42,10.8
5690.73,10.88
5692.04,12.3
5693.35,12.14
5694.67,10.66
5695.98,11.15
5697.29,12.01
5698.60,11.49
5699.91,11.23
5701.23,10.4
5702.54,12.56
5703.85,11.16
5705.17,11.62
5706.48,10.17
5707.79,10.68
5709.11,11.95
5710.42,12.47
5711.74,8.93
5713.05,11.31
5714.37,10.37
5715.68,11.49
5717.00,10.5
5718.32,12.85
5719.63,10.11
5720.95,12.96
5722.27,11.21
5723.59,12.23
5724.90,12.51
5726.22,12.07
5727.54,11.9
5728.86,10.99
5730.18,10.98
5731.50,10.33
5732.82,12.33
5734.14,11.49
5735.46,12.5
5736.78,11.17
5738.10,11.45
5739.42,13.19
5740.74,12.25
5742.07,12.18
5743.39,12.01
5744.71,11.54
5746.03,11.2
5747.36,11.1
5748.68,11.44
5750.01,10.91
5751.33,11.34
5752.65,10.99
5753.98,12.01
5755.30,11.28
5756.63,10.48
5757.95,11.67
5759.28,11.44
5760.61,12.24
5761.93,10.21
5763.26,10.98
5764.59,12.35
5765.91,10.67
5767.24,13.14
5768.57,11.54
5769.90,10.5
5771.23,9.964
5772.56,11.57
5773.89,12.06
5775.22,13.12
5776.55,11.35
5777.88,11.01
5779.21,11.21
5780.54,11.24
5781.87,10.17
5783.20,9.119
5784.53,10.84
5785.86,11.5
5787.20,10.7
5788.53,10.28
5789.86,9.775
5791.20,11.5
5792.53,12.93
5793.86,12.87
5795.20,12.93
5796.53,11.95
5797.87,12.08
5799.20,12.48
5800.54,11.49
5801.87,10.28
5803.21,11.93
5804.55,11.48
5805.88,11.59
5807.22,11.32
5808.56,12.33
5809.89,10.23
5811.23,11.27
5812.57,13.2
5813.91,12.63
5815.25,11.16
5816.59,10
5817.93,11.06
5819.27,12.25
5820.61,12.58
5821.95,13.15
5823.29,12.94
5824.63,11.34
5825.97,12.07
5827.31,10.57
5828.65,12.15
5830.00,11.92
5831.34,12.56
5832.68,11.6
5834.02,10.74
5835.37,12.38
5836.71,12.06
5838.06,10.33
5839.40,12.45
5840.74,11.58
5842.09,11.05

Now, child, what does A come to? -0.06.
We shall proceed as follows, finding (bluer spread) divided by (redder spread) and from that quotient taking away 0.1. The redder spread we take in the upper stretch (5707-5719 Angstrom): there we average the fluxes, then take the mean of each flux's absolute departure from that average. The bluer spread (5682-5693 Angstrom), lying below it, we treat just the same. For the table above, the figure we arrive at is 0.57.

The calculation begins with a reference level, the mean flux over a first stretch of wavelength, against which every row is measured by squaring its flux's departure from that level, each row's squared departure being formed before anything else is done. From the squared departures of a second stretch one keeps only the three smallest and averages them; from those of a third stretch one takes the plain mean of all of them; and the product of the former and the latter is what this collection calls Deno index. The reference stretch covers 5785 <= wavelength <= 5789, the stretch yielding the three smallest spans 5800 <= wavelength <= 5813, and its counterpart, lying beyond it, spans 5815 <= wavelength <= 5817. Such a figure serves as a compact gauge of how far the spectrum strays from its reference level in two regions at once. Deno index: 0.10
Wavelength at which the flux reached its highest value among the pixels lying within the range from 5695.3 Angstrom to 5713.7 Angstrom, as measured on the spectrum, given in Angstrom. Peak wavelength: 5702.54 Angstrom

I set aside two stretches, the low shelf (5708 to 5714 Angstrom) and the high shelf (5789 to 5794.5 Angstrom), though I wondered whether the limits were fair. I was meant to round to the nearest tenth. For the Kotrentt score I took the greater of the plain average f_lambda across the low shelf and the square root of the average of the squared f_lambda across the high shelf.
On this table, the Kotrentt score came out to 11.8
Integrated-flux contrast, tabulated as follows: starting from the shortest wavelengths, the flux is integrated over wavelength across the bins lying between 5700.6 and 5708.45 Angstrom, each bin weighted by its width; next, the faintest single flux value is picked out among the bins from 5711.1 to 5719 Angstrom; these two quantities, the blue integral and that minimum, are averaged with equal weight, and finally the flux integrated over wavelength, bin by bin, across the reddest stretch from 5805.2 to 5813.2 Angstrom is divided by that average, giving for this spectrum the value 1.94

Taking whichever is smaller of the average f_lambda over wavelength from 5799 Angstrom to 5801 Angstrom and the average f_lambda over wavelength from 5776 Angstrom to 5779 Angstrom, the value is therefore 11.2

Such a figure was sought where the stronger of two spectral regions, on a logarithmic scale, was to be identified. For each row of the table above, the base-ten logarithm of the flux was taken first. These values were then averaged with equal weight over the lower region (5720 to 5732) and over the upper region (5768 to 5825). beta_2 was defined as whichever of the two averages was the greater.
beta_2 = 1.07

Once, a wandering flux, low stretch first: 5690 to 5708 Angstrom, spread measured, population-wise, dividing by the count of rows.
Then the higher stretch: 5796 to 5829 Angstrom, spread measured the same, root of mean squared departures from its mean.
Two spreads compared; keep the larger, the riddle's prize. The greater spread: 0.87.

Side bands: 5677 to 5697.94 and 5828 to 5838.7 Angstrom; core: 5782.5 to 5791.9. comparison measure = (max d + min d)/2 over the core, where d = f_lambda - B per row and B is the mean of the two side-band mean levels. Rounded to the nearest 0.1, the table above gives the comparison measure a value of -1.3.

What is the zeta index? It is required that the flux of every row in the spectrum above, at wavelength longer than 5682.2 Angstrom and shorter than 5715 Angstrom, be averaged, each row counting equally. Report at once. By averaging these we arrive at 11.3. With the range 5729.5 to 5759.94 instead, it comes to 11.5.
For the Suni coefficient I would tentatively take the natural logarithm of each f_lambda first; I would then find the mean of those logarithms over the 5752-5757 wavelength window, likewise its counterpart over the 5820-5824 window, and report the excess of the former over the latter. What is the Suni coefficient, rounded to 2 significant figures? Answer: -0.14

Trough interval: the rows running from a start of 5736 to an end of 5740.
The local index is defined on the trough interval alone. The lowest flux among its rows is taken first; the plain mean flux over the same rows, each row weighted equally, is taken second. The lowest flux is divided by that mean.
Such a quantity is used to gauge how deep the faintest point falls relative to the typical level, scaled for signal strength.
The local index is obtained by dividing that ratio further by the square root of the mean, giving 0.271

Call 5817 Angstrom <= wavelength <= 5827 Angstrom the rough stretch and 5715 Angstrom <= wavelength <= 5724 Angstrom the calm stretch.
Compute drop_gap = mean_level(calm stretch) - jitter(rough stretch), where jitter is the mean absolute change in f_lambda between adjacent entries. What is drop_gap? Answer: 10.8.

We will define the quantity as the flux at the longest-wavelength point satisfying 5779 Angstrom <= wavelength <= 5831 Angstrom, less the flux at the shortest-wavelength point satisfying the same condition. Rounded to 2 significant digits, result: 0.71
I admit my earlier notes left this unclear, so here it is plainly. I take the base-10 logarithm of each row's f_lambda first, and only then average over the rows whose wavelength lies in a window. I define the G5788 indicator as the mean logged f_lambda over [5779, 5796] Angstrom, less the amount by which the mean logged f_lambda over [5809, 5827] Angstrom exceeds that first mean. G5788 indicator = 1.02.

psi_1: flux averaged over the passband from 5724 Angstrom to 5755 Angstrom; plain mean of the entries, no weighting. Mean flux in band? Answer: 11.6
